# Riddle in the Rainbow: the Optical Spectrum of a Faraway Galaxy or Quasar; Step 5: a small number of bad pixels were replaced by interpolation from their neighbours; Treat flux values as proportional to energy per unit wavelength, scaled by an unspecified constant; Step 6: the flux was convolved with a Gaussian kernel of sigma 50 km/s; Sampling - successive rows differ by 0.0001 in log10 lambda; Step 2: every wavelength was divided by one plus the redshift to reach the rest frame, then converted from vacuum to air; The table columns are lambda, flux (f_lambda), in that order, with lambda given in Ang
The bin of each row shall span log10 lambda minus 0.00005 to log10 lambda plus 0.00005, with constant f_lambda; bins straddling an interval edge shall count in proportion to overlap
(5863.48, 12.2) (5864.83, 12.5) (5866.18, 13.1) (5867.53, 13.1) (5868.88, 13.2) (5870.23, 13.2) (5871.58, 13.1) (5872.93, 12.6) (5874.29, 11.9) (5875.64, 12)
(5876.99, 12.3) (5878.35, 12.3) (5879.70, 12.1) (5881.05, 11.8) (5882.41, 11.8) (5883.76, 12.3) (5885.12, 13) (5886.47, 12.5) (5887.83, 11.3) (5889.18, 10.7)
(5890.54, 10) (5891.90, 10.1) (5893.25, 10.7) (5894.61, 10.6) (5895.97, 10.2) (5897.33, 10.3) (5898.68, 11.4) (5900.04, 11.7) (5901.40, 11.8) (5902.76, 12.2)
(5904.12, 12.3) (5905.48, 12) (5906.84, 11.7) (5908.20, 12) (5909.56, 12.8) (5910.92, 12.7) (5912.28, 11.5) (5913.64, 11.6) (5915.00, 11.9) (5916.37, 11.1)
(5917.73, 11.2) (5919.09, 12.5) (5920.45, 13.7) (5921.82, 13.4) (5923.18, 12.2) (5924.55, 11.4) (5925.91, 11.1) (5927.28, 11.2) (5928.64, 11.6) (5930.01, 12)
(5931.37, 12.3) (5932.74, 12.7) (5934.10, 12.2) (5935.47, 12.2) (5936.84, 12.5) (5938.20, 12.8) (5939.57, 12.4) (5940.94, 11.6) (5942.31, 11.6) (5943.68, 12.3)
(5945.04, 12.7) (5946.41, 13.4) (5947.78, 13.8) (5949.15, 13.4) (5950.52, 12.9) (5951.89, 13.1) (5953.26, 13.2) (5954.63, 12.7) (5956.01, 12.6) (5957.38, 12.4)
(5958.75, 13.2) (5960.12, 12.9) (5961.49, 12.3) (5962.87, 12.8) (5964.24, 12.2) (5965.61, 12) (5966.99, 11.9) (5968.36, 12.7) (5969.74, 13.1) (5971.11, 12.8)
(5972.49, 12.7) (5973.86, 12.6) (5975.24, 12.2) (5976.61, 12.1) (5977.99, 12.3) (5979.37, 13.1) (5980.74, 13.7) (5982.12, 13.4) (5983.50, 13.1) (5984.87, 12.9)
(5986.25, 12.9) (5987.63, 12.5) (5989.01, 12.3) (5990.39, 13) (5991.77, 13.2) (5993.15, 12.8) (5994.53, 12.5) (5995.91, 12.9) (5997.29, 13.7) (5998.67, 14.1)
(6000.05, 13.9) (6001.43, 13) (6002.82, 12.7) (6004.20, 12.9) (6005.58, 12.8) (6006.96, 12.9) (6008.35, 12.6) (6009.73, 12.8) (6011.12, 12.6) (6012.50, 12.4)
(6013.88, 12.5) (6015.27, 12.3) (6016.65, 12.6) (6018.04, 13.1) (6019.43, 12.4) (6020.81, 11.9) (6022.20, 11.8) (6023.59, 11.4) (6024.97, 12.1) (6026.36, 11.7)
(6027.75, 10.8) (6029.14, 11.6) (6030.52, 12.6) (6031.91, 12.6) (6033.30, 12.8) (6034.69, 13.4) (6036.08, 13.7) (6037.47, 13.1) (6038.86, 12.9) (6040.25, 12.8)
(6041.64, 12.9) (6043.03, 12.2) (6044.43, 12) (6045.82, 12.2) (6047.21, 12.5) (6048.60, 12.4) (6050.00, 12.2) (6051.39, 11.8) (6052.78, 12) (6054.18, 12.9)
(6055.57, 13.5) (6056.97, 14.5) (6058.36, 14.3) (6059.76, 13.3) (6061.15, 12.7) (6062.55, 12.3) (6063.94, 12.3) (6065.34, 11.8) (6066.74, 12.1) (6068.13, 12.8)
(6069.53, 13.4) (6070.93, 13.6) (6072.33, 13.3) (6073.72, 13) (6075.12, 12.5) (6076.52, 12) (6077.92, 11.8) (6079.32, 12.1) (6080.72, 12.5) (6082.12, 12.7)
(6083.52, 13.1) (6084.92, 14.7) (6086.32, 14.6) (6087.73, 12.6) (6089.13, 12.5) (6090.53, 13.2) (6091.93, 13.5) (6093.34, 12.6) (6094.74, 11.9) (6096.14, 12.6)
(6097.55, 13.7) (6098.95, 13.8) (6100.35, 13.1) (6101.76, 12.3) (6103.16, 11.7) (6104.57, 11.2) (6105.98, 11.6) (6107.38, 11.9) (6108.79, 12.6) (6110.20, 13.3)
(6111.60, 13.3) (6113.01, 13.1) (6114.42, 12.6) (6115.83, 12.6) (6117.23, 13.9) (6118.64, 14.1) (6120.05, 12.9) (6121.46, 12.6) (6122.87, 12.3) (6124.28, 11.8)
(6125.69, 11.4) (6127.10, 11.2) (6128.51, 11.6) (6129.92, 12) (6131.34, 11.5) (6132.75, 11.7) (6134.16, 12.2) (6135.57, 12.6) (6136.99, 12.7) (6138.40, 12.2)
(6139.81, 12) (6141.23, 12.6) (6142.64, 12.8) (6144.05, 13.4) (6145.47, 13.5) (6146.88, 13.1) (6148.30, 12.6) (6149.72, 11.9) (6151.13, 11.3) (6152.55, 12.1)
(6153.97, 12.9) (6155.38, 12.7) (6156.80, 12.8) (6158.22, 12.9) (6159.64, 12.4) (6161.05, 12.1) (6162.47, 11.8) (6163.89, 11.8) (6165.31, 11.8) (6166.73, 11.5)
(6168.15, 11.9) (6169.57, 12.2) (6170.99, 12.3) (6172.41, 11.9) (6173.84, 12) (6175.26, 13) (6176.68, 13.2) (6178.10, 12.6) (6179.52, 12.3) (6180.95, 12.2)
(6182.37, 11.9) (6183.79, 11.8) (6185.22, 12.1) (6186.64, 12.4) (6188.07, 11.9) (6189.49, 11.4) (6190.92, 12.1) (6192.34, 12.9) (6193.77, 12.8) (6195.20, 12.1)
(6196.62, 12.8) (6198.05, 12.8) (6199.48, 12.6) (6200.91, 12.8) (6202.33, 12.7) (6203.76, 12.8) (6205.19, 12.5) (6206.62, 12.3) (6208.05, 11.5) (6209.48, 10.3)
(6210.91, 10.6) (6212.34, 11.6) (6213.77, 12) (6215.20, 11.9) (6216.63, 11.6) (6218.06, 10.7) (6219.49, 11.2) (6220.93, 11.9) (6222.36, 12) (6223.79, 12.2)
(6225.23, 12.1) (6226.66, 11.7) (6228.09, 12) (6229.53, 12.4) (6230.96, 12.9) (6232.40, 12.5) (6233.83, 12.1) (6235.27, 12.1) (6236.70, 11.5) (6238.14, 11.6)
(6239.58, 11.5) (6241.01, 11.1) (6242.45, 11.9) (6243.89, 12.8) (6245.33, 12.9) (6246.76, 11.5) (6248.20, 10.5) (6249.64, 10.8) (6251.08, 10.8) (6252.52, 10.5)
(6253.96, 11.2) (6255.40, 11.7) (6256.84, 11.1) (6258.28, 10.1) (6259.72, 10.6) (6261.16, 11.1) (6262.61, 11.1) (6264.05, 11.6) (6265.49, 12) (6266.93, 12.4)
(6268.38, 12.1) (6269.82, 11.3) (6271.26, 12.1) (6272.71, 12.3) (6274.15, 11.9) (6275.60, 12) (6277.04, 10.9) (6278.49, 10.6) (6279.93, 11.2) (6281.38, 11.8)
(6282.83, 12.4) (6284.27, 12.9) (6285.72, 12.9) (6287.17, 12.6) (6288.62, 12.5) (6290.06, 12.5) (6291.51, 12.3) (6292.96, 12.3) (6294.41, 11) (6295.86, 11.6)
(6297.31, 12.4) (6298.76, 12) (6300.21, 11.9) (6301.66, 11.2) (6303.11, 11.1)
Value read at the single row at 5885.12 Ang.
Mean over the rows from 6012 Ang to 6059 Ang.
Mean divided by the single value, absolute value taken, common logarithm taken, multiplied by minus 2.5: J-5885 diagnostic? 0.040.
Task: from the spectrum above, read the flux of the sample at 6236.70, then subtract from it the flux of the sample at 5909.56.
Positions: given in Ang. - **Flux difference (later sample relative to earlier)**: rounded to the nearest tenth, -1.3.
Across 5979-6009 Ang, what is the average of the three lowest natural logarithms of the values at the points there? 2.52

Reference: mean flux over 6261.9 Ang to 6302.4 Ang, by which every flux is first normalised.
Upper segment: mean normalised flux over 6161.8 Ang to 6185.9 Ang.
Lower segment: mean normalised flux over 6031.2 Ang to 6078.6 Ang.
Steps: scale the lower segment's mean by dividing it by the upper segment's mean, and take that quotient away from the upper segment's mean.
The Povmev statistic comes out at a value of -0.03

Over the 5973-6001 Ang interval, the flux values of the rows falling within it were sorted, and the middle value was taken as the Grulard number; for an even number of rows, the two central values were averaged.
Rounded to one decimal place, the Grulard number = 12.9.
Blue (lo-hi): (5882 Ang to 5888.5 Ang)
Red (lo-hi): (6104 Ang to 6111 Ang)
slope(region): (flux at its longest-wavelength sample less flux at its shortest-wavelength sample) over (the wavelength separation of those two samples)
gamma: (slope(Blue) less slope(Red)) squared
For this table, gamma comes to 0.22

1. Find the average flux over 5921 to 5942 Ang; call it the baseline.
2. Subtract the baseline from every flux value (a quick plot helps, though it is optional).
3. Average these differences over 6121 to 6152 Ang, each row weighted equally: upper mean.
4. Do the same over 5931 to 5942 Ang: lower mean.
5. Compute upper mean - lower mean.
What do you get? -0.1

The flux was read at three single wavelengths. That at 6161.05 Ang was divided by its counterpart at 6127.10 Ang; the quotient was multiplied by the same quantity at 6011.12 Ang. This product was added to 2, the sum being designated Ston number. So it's 16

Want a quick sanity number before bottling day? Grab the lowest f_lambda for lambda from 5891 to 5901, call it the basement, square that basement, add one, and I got 103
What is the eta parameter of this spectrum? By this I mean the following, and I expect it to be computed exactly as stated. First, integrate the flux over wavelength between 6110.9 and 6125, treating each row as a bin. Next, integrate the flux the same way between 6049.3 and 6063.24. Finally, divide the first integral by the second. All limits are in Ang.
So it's 1.01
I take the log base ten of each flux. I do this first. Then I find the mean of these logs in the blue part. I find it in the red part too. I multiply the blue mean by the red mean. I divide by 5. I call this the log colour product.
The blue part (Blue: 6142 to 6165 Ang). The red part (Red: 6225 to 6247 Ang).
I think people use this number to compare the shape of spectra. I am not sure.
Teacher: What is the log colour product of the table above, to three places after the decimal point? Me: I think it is 0.237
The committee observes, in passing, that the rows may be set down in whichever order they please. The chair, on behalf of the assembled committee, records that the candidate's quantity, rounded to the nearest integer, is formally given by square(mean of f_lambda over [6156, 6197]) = 150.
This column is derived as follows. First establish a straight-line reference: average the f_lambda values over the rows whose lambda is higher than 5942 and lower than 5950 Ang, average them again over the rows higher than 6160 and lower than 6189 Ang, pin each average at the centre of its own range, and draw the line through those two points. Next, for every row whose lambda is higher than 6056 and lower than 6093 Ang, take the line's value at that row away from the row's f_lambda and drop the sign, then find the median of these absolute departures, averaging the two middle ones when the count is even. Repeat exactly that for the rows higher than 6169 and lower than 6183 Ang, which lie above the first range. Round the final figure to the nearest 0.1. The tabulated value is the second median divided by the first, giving 0.3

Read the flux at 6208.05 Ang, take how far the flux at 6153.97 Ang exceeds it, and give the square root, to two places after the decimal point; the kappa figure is 1.18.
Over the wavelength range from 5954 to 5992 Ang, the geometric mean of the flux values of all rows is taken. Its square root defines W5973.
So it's 3.56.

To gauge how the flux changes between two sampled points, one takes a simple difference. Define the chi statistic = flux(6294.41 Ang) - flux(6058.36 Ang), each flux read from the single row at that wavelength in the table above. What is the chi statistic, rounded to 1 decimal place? -3.3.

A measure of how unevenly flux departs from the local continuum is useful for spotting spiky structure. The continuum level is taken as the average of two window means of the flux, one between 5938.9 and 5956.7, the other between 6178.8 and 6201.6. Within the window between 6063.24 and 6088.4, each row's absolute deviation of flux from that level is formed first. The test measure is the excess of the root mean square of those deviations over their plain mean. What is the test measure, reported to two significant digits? 0.23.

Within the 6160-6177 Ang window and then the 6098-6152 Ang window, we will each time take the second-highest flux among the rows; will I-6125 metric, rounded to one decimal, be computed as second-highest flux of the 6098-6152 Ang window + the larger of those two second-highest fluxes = 27.8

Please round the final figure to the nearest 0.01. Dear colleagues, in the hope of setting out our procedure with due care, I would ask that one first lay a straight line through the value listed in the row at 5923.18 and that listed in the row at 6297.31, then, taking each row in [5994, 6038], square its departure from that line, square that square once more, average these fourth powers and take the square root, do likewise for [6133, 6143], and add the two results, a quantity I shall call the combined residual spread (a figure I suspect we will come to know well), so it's 1.21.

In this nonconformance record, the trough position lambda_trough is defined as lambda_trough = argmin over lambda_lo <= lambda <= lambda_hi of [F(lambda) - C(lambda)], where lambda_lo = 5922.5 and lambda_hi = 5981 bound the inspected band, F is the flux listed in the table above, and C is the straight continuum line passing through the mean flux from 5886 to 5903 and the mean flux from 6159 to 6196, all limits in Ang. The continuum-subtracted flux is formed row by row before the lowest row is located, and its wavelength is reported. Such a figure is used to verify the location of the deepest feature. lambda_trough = 5925.91 Ang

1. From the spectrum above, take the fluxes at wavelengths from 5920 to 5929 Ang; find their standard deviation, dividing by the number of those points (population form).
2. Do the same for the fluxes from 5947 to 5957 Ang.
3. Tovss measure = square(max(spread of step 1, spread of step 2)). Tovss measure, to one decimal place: 1.0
